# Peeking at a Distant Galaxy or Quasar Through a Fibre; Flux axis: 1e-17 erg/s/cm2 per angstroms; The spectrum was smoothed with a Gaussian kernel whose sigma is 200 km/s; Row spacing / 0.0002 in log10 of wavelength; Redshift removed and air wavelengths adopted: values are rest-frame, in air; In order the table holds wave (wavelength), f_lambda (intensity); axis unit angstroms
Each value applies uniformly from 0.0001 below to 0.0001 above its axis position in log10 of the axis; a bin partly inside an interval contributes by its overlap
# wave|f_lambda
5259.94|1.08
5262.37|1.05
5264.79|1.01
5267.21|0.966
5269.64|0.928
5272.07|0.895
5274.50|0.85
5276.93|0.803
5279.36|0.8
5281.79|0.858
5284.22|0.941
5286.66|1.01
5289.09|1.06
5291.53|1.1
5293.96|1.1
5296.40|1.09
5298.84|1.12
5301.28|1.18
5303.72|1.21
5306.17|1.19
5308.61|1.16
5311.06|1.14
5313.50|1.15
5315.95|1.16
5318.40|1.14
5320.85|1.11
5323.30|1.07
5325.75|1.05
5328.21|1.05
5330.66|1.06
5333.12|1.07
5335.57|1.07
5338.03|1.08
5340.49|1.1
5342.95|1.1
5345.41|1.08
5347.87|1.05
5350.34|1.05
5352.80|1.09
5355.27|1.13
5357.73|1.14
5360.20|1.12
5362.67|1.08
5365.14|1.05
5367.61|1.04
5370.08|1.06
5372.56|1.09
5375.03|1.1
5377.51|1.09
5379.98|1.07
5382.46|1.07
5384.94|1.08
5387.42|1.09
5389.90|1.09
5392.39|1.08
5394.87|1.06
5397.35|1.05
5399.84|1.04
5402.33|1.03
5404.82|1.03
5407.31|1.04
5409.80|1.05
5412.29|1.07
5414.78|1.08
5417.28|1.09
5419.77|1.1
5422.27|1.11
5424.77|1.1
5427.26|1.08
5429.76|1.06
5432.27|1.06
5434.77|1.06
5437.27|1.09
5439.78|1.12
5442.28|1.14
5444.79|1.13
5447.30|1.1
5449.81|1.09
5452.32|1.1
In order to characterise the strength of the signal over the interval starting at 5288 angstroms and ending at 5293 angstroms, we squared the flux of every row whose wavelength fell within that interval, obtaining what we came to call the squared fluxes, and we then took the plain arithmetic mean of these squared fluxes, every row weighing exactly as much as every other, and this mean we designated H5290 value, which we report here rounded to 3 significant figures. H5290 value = 1.17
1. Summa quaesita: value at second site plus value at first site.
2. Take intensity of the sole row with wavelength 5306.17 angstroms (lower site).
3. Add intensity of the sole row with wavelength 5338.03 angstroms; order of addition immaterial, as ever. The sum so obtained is 2.27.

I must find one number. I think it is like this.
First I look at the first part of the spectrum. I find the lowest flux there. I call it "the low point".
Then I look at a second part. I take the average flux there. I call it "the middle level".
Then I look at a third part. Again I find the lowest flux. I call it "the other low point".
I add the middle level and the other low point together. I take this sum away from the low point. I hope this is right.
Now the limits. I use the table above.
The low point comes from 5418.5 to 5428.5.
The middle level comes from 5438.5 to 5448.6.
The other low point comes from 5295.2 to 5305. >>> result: -1.13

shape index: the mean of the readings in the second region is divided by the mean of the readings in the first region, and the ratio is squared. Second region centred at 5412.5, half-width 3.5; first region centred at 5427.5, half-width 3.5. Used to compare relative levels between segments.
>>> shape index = 0.98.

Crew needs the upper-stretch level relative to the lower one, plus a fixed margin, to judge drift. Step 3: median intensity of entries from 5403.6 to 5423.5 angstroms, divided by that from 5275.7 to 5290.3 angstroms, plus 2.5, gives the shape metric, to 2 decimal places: 3.70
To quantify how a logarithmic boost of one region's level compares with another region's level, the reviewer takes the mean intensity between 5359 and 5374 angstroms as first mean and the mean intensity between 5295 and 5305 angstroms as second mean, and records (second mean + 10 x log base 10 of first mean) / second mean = 1.27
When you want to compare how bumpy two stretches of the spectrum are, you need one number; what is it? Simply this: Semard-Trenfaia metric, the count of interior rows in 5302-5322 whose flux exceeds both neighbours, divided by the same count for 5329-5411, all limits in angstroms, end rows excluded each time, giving 0.50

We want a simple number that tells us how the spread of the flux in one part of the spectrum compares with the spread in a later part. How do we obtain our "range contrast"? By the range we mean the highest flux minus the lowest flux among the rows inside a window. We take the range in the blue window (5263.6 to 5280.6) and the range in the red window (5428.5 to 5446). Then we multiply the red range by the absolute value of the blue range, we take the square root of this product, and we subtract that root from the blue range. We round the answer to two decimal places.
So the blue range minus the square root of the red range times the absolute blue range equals 0.08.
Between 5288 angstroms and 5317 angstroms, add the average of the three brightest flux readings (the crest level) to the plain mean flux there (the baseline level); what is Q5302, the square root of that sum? 1.53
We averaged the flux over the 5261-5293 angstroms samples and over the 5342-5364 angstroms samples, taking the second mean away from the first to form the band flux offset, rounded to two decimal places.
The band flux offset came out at -0.15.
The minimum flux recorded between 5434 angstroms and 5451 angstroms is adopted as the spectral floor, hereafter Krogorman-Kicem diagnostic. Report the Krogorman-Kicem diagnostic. 1.06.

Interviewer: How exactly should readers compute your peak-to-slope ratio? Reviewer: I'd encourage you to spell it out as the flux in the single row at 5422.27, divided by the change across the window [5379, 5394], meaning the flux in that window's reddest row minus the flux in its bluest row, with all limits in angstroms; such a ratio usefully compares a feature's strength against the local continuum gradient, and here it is 111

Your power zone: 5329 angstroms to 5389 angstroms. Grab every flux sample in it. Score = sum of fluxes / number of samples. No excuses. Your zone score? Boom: 1.082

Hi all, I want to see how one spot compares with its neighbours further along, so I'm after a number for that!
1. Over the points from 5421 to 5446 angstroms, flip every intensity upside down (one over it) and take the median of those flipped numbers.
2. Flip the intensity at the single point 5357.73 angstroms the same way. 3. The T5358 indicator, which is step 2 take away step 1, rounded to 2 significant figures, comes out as -0.036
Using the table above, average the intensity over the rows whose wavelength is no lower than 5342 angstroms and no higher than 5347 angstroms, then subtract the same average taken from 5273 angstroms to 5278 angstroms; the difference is 0.26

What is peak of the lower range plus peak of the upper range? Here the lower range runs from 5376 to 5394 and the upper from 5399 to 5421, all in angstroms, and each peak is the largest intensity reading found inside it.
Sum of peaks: 2.19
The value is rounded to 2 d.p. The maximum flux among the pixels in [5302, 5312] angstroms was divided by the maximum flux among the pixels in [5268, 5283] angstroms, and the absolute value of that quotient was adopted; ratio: 1.30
